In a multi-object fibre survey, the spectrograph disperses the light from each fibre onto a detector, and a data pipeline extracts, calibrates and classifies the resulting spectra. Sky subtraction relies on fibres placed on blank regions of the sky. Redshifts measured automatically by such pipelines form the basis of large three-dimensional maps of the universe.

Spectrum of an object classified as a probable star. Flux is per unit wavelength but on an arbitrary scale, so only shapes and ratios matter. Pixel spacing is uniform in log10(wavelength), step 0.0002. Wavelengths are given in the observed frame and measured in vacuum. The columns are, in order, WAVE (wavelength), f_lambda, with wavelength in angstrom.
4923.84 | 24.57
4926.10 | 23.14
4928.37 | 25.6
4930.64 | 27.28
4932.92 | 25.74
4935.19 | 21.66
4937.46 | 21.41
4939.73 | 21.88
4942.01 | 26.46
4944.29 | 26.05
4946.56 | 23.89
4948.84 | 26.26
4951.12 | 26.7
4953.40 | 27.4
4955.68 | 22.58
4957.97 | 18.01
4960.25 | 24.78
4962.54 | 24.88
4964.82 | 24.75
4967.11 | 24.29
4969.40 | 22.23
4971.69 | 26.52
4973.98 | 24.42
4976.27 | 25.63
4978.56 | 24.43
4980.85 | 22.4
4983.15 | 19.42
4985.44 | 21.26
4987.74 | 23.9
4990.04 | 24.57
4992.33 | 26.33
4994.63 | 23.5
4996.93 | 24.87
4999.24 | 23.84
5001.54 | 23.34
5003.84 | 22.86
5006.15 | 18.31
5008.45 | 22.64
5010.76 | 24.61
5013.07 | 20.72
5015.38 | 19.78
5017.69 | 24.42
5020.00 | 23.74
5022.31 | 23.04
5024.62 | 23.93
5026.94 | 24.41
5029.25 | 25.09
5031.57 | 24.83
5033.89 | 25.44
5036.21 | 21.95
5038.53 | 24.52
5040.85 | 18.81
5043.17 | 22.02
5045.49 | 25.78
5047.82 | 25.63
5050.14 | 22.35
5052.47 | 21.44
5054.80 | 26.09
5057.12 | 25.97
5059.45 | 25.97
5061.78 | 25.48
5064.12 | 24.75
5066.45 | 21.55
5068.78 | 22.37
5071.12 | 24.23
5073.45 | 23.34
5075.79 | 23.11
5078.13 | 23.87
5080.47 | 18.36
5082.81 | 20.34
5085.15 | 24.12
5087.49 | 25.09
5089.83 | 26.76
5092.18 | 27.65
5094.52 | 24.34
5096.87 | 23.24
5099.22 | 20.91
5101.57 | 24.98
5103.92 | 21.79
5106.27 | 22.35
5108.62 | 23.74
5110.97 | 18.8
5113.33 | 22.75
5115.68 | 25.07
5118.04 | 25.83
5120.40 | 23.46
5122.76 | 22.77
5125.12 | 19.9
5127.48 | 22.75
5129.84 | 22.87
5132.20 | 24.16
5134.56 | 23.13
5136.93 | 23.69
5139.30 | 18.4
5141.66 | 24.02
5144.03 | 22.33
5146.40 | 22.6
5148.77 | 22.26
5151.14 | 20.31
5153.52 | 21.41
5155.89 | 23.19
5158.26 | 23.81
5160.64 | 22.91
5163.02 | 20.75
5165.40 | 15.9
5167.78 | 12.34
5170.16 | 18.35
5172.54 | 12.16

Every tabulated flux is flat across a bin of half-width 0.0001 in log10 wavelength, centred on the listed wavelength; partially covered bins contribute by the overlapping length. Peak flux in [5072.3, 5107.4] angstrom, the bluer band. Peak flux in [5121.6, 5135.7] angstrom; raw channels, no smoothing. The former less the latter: 3.5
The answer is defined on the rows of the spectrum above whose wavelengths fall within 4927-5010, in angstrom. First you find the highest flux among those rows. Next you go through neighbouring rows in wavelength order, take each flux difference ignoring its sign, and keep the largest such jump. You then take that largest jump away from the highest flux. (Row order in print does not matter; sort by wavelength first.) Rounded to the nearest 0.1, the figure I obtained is 20.6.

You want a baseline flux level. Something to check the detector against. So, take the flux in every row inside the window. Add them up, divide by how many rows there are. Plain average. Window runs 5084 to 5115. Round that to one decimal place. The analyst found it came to 23.6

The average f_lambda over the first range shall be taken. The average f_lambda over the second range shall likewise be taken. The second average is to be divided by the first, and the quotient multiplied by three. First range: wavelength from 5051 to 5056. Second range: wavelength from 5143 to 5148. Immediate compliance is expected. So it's 2.8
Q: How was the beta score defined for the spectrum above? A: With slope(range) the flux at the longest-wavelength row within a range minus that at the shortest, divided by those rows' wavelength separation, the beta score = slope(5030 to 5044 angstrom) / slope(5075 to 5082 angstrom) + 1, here 1.24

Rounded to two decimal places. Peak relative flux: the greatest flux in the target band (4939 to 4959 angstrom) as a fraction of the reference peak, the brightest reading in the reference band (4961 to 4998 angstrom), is 1.03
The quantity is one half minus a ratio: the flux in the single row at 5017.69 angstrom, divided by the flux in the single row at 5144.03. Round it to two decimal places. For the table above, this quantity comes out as -0.59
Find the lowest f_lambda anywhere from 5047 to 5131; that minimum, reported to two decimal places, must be 18.36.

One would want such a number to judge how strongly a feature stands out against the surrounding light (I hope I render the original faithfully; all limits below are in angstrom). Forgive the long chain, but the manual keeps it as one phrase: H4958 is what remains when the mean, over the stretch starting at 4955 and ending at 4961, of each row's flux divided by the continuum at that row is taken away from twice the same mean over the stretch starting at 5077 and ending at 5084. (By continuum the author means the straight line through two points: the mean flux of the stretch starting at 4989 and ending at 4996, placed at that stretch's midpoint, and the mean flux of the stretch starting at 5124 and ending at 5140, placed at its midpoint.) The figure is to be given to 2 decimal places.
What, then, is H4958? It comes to 0.95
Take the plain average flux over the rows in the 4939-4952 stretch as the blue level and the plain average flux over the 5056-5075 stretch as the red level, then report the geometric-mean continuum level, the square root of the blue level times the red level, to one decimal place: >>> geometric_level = 24.7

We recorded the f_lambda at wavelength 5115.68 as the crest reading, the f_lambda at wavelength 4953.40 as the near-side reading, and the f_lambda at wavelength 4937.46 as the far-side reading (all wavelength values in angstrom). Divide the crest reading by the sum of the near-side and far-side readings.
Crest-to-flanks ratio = 0.51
